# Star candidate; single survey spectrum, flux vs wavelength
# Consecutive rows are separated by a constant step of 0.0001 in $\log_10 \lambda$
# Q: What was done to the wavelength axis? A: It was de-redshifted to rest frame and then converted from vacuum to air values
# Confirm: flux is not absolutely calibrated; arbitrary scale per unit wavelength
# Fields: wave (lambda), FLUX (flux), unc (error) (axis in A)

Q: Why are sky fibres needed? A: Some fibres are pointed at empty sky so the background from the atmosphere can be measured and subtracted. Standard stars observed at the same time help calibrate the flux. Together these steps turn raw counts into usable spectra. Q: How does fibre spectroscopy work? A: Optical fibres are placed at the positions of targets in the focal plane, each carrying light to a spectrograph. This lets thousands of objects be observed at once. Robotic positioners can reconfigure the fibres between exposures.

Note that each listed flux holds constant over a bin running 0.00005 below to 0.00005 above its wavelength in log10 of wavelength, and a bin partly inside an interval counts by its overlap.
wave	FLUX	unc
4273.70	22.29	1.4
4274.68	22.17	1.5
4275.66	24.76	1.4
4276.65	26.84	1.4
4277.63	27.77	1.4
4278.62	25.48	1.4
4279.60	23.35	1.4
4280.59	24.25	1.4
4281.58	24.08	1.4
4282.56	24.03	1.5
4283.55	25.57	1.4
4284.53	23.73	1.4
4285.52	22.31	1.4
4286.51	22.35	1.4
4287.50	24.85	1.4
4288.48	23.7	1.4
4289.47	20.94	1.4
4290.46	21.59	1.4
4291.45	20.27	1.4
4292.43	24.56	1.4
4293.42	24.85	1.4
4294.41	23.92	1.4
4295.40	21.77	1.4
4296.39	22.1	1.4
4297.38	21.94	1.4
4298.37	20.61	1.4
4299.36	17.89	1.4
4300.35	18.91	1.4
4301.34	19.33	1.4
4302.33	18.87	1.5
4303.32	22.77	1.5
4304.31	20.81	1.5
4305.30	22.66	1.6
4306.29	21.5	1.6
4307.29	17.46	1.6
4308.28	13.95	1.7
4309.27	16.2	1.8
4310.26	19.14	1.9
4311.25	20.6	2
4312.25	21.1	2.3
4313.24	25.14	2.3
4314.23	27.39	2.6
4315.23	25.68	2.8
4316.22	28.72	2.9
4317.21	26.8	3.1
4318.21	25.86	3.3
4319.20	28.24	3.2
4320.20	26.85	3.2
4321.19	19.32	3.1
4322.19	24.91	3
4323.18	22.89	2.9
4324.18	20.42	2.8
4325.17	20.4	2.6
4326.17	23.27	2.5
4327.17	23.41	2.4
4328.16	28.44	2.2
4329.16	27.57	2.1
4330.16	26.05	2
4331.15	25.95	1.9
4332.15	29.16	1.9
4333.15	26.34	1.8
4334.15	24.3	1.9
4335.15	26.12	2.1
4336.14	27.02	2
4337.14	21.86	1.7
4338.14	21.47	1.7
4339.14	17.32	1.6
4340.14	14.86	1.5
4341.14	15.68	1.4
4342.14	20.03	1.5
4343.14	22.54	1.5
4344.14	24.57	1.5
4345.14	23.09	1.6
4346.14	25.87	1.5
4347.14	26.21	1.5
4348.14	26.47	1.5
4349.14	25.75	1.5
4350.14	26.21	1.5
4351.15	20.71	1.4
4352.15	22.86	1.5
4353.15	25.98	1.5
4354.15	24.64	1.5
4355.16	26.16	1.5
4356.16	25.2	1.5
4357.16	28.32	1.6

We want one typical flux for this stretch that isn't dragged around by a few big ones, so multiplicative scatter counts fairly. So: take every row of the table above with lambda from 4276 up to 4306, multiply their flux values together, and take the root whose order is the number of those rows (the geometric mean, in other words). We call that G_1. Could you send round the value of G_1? 22.6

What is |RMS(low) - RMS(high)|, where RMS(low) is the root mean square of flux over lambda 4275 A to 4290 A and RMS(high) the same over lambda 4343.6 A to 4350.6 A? 1.2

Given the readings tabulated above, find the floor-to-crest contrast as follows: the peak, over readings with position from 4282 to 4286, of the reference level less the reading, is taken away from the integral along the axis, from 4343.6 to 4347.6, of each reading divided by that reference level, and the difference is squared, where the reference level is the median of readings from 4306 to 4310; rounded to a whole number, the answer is 130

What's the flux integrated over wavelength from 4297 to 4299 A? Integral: 42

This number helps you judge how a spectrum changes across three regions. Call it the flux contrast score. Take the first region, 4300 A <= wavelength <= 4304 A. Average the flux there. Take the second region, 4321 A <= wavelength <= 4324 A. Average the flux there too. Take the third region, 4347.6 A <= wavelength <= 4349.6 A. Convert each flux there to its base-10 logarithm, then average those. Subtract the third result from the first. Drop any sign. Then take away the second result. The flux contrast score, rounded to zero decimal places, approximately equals -4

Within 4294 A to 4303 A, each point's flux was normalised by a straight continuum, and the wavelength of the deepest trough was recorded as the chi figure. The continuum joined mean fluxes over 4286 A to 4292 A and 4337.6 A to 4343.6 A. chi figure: 4299.36 A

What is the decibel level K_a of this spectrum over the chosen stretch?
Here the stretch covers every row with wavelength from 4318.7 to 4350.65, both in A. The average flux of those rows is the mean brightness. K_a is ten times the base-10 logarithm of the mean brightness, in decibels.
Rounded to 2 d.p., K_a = 13.77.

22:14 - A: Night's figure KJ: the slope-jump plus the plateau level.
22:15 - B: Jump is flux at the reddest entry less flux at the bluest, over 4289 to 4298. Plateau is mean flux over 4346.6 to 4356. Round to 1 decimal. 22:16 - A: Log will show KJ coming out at 26.0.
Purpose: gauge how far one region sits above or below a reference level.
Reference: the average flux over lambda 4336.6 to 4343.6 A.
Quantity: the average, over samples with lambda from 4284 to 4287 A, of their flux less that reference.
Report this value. 3.7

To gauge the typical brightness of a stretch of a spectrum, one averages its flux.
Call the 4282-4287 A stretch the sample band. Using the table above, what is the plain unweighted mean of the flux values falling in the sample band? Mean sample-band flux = 23.6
